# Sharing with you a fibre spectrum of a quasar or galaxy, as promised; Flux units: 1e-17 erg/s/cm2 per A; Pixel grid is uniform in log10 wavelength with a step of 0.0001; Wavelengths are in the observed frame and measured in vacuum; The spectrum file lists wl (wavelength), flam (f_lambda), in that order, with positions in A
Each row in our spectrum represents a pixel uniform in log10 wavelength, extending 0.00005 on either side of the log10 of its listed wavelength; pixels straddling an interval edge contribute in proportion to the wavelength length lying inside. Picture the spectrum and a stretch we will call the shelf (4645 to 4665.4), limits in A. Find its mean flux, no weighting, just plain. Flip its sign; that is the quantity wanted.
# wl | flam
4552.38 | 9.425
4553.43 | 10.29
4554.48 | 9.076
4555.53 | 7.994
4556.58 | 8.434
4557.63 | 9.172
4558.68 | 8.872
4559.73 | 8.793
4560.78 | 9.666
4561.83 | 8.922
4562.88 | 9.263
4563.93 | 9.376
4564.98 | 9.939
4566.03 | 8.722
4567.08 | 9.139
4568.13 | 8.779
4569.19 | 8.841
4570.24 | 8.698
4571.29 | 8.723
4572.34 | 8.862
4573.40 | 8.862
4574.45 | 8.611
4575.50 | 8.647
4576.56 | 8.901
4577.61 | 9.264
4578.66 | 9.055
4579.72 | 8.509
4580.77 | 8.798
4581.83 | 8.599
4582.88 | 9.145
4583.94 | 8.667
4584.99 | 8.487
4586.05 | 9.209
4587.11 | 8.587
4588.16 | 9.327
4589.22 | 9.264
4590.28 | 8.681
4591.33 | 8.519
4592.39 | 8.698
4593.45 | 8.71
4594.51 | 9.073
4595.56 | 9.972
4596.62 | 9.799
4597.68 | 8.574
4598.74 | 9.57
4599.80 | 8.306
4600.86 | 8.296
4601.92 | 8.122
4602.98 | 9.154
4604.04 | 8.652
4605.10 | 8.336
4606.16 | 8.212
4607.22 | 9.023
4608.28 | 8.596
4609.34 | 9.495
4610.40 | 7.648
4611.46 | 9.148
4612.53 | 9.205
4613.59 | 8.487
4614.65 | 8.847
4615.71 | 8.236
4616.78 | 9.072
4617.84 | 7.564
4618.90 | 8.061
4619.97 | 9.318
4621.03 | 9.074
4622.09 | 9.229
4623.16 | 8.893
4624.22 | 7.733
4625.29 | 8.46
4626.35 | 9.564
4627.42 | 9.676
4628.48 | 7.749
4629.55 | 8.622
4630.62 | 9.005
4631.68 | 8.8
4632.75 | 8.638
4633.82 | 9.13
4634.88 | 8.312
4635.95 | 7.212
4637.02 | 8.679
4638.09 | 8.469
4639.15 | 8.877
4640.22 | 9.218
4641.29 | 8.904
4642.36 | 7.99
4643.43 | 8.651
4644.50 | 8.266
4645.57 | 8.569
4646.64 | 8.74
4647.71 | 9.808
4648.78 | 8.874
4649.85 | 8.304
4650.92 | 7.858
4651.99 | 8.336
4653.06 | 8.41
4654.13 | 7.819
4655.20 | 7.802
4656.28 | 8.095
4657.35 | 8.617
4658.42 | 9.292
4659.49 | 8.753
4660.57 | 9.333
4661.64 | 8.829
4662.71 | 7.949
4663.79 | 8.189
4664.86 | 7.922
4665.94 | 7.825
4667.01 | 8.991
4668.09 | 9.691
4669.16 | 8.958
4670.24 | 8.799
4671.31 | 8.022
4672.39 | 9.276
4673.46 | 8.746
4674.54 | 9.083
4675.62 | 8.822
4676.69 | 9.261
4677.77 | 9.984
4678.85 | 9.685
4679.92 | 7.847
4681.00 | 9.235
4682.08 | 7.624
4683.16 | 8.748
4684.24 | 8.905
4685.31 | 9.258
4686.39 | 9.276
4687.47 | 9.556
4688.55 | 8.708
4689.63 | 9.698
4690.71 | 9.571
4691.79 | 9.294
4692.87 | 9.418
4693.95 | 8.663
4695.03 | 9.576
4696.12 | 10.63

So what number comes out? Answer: -8.50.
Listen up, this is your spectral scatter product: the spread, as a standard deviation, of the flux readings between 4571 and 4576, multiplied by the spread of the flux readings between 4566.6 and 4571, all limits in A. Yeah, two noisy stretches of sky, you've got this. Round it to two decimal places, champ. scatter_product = 0.02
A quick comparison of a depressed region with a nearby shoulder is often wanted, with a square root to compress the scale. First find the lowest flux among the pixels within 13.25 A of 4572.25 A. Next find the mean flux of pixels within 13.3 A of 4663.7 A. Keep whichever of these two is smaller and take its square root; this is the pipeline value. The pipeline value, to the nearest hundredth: 2.91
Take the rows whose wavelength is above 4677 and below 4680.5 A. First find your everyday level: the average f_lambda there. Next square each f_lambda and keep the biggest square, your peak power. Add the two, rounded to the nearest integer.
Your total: 109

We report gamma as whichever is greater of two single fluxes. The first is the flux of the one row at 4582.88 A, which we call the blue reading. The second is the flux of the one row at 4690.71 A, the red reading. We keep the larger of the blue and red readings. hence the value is 9.6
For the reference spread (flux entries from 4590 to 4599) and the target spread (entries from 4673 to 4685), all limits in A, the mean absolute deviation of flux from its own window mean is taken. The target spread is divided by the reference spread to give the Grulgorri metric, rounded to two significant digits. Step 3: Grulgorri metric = 1.0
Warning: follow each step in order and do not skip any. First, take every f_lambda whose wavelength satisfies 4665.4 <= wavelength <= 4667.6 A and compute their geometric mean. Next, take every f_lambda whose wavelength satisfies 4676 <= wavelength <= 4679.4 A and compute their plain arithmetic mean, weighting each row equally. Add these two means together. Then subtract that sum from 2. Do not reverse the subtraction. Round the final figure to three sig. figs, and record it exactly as -16.0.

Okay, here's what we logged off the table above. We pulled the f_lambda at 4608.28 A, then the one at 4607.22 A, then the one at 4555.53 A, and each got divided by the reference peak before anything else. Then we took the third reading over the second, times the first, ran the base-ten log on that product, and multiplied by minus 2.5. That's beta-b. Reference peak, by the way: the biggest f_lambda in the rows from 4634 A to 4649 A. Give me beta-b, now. 0.27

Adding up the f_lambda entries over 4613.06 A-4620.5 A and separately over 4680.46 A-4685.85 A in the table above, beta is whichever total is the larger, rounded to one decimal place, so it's 59.6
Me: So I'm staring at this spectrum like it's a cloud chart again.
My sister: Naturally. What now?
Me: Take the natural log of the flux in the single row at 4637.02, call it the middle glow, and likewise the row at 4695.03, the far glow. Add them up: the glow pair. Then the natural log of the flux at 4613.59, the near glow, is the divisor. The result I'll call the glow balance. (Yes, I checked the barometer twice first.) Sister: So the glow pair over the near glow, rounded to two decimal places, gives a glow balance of 2.07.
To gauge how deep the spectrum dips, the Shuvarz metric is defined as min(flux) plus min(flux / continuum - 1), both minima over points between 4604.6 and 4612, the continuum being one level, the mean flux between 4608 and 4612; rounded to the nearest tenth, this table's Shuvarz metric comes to 7.5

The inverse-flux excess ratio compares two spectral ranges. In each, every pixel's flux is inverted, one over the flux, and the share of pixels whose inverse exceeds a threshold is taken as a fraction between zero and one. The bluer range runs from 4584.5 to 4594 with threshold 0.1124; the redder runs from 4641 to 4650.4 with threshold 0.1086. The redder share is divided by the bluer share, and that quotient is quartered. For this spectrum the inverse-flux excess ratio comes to 0.33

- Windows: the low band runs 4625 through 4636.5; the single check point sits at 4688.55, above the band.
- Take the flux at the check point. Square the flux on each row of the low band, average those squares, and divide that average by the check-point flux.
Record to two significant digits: 8.7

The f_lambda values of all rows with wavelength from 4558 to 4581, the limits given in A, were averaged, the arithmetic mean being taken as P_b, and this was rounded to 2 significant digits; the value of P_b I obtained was 9.0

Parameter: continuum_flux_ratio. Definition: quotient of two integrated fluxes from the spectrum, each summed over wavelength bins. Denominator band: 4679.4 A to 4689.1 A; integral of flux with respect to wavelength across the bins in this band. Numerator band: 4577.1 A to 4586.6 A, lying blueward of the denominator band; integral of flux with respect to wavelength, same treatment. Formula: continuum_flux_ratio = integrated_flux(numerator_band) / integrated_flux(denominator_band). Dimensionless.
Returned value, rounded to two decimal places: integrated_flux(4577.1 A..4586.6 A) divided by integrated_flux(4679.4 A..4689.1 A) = 0.99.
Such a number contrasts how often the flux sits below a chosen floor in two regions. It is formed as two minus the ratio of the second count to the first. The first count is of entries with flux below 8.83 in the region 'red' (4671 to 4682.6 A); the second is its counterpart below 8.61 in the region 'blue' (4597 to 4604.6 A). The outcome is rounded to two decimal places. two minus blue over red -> 1.20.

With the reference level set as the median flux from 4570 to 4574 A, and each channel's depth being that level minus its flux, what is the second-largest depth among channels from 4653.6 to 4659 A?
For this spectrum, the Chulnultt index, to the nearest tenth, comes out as 1.0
